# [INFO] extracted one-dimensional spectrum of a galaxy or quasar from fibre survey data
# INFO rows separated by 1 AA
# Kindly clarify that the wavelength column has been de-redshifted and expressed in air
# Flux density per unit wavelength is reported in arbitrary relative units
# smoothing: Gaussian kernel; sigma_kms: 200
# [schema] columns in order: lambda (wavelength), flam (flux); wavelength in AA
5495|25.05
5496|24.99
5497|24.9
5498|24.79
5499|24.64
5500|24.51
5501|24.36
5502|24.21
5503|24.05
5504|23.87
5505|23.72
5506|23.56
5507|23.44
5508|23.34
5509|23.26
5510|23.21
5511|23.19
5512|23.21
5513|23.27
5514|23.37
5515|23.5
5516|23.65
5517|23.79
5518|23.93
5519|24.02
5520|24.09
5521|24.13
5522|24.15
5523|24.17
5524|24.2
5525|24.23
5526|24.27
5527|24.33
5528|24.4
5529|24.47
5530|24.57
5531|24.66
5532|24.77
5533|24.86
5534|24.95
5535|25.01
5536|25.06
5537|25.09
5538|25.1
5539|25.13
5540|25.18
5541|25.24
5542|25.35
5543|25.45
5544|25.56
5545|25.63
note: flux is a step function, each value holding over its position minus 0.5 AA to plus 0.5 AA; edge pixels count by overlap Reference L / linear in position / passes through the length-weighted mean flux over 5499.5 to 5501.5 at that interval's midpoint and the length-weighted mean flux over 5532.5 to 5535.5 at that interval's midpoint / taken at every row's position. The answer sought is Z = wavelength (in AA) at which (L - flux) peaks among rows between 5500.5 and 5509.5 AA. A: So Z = 5509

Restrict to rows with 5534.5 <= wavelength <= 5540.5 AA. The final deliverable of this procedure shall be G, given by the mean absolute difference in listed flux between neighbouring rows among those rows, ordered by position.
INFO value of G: 0.03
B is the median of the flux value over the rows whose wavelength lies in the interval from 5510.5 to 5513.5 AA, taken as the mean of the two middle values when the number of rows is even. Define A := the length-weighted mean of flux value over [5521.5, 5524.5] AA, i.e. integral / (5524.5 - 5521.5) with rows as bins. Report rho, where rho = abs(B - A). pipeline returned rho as 0.96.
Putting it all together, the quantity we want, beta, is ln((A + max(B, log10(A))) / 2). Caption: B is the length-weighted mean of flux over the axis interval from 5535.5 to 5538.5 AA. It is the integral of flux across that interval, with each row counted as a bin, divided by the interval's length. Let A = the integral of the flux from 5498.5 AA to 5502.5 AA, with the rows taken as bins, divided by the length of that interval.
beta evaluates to 3.21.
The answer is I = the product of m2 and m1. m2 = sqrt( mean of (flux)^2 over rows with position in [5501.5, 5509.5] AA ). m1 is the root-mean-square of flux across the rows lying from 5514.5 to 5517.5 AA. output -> 560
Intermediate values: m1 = 23.6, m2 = 23.7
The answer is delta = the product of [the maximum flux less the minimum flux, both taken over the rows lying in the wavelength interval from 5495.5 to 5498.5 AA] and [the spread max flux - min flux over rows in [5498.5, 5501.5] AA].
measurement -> 0.056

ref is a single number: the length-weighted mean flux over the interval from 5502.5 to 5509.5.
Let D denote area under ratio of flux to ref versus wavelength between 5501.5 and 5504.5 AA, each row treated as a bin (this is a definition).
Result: 3.06 AA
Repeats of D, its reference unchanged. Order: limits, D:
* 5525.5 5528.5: 3.09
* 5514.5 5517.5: 3.01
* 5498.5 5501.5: 3.11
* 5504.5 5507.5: 3.00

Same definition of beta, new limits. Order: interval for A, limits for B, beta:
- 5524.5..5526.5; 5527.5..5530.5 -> 3.19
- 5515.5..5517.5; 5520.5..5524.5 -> 3.18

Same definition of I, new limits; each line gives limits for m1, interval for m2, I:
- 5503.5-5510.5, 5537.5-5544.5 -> 594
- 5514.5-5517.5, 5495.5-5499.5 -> 587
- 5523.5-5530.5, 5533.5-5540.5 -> 611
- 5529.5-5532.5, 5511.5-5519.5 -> 582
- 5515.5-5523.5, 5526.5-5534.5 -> 591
